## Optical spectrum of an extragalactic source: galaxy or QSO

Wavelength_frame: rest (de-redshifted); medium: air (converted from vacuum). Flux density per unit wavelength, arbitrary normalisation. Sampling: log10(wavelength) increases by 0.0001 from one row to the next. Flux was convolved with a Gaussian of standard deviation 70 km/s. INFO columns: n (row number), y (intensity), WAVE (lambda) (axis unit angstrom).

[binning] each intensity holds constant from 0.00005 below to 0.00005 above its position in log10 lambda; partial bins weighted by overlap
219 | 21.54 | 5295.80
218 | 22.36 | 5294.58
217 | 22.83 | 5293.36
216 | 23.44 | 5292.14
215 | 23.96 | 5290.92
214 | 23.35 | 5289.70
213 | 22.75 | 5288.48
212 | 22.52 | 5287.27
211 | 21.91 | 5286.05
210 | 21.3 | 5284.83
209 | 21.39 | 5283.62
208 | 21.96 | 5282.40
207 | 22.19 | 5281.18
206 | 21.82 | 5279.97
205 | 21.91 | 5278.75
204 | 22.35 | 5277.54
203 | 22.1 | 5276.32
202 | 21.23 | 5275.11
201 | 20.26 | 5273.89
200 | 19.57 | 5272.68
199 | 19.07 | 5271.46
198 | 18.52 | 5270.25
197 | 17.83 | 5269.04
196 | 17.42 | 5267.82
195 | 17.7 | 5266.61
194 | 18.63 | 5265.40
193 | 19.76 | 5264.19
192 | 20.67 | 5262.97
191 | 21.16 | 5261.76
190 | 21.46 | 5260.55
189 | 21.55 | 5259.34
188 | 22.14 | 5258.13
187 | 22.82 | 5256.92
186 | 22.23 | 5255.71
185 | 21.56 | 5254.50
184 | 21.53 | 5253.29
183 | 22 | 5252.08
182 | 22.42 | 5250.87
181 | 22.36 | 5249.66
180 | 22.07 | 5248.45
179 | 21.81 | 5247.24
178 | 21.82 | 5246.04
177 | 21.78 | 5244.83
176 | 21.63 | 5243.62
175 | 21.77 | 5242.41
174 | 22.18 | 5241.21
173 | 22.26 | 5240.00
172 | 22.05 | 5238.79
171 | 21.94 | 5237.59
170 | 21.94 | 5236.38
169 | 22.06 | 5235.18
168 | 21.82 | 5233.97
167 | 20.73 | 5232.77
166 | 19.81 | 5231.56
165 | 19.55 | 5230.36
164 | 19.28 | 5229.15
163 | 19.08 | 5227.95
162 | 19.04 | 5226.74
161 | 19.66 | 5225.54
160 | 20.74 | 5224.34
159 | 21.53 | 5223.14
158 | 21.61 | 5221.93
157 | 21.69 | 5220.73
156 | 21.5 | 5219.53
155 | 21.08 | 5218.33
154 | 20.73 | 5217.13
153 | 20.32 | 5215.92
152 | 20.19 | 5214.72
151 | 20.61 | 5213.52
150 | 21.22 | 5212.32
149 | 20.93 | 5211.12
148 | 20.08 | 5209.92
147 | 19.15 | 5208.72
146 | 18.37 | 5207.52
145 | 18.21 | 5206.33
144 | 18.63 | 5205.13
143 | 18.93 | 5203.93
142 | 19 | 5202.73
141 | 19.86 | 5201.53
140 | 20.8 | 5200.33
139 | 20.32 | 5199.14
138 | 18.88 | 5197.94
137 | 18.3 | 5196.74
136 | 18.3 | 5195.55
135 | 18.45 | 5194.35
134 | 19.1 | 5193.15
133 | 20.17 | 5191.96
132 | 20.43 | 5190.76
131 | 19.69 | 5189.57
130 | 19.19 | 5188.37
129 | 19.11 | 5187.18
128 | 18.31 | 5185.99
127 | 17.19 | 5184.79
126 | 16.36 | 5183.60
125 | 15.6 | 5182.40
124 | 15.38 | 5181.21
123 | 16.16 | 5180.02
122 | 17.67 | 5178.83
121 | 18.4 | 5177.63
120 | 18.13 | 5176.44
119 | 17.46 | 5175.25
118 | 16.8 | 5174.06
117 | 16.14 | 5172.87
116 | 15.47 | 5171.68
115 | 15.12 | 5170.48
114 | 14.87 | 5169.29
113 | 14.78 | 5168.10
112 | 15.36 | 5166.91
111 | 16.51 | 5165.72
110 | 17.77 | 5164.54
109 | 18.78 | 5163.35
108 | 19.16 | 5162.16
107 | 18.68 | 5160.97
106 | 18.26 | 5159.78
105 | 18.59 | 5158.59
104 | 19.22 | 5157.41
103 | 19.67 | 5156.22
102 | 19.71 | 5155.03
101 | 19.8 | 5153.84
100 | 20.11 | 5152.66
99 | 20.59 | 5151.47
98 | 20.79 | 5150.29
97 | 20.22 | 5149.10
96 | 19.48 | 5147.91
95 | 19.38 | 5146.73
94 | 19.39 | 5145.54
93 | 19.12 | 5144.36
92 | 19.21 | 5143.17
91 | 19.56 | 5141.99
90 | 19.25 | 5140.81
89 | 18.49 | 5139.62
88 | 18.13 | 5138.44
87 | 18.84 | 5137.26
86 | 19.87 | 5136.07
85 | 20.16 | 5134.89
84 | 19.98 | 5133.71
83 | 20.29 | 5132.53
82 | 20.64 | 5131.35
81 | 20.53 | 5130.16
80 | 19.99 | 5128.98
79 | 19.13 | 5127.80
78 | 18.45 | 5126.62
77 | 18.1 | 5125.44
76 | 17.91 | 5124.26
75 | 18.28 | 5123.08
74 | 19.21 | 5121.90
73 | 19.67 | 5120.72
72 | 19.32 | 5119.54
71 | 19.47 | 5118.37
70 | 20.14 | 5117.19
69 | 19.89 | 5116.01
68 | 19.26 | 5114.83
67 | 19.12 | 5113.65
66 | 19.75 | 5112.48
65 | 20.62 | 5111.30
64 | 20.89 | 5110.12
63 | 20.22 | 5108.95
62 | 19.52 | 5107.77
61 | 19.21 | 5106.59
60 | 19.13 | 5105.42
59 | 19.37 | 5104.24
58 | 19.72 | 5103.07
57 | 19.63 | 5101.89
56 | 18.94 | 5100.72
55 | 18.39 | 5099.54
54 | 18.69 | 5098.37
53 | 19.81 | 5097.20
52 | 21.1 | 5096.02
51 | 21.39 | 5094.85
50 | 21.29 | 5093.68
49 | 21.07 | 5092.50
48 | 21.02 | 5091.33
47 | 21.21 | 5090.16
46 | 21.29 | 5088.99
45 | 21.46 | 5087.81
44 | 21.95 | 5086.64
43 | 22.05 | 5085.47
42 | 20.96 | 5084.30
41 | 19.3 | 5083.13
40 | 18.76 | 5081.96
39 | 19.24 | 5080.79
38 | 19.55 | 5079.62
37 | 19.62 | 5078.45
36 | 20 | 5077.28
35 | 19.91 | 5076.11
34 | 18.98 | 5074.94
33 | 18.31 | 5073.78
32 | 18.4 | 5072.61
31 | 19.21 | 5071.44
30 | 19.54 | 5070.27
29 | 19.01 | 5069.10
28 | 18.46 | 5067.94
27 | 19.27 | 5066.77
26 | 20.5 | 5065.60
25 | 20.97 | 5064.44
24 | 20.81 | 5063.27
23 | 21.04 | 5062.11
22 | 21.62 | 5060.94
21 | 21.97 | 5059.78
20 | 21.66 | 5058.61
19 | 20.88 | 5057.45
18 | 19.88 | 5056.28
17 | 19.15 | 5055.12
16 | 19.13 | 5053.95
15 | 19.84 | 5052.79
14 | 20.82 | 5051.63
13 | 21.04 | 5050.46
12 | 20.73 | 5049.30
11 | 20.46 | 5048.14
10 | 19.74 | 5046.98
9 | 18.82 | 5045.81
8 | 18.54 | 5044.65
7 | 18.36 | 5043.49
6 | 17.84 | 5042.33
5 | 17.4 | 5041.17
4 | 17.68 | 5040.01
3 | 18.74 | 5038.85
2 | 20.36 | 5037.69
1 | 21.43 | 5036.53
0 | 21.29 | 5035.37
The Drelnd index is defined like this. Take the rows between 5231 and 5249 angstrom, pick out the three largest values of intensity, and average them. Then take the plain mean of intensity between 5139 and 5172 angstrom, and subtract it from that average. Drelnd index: 3.7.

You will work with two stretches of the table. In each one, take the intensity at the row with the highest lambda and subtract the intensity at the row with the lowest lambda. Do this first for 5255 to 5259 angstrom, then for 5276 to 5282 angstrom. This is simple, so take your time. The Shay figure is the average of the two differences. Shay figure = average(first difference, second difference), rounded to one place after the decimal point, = 0.0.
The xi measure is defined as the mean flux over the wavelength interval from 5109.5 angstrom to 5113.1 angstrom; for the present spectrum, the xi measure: 20.4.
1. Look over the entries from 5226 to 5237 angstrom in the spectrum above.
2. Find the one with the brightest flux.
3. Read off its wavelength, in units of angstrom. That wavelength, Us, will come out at 5235.18 angstrom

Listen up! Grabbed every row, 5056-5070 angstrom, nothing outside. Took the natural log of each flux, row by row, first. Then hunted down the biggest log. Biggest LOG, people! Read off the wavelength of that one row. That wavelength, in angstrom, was 5059.78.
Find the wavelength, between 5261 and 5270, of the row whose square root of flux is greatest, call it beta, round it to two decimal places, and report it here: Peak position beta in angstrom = 5261.76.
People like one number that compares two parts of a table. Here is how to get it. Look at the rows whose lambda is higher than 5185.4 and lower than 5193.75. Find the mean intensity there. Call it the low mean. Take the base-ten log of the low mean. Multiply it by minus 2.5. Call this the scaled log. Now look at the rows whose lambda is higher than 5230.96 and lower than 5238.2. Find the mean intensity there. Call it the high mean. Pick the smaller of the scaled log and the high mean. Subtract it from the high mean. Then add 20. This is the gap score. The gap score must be 44.6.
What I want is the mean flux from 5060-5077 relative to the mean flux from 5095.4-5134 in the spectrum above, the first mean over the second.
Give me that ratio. 1.01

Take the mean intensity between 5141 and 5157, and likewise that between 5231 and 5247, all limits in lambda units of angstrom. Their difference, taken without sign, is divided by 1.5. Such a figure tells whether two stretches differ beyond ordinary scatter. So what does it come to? 1.3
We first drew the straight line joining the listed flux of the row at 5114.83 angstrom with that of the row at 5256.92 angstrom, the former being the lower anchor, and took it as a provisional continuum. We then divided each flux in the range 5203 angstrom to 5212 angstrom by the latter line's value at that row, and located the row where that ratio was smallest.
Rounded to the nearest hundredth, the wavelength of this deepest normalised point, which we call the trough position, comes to 5206.33 angstrom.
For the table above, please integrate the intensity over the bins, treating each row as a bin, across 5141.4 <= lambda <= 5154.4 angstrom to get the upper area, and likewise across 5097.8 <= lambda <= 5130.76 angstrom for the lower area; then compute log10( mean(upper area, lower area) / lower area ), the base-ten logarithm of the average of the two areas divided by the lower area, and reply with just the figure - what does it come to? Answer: -0.15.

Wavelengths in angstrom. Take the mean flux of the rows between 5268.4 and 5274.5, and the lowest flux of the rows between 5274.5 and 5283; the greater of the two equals 21.2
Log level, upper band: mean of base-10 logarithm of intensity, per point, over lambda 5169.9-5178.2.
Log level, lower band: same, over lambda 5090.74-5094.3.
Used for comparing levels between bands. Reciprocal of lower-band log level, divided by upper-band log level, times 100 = 61.7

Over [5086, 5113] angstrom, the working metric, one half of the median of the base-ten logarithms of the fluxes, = 0.653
